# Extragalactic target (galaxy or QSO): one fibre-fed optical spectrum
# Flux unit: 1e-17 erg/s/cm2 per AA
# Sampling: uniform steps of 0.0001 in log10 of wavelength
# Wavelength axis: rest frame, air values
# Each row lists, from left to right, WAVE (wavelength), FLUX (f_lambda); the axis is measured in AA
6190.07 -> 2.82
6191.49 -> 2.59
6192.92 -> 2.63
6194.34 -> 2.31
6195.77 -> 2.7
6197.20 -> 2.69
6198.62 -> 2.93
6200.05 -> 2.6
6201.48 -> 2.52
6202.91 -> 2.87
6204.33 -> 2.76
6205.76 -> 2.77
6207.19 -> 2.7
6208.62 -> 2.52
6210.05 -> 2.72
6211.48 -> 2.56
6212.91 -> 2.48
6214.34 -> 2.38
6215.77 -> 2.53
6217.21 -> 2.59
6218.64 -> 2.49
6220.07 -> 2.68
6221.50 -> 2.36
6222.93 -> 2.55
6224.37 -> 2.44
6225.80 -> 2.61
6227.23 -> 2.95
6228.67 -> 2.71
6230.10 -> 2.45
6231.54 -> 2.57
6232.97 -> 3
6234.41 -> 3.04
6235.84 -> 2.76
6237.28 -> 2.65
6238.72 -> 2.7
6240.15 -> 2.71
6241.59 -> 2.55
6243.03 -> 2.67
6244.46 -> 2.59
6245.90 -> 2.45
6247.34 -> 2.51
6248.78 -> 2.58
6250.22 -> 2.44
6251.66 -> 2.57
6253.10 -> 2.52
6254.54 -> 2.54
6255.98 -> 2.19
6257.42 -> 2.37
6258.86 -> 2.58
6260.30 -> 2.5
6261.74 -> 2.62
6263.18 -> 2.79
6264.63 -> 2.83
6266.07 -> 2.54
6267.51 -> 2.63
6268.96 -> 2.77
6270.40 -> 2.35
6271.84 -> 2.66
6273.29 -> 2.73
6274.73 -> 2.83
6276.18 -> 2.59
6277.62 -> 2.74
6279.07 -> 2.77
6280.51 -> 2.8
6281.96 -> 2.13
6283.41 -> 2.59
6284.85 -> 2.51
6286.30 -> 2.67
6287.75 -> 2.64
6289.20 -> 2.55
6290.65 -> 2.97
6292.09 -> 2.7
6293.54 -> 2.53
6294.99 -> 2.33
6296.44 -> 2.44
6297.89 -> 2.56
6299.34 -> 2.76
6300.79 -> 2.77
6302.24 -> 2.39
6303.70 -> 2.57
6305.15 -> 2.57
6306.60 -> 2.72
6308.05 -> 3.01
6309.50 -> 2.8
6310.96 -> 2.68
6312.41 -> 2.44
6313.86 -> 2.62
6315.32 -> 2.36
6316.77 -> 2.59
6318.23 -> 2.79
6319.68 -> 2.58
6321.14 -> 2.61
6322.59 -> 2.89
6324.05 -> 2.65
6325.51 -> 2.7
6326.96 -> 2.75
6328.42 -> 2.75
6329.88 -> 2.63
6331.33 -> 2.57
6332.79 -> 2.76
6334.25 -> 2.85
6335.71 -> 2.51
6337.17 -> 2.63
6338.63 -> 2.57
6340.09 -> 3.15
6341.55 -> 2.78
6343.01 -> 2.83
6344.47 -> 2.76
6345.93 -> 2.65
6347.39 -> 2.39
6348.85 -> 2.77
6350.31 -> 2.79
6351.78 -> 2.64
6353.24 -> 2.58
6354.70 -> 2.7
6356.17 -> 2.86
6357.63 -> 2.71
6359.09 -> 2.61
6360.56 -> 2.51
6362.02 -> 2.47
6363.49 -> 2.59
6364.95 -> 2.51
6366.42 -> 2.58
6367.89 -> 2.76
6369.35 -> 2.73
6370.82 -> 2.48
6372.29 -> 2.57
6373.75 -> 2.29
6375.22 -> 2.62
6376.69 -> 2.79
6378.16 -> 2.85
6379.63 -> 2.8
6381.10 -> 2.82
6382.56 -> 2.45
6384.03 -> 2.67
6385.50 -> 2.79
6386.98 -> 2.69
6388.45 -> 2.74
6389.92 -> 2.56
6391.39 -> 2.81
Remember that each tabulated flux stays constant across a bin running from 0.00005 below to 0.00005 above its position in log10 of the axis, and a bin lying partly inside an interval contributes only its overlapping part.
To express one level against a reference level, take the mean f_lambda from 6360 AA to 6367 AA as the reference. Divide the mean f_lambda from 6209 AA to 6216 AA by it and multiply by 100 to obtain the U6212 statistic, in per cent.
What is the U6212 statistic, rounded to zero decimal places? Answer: 100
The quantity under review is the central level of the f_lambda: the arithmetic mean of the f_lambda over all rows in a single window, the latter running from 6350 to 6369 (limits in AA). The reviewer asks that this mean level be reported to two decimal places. 2.64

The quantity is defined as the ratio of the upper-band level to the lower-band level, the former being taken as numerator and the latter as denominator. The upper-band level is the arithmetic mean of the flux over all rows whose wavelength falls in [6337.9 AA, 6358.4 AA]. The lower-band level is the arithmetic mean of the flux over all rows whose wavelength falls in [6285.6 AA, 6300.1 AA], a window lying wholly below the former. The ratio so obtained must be 1.04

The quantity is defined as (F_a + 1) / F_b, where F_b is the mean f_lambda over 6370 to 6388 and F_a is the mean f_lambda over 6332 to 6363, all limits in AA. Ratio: 1.39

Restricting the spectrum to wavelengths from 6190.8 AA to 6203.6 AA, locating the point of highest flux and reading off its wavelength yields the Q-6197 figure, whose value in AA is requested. 6198.62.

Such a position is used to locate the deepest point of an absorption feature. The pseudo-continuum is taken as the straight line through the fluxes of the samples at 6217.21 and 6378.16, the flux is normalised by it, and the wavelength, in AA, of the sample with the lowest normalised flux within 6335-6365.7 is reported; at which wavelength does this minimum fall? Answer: 6347.39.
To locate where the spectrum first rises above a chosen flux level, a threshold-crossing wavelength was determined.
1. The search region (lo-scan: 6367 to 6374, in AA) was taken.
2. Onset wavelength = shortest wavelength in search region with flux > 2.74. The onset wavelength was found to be 6367.89 AA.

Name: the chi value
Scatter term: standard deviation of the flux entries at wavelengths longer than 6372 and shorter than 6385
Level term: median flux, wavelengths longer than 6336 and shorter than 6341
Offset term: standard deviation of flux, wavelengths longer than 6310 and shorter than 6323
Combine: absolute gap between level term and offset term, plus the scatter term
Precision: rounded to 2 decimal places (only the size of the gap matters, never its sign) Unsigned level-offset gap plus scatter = 2.66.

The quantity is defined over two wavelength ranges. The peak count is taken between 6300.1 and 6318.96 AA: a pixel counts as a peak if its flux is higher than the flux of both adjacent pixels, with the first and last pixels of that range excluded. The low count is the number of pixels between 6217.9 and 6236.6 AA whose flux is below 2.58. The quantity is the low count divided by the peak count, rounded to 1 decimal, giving 3.0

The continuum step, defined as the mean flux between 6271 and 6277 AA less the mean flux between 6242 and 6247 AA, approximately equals 0.13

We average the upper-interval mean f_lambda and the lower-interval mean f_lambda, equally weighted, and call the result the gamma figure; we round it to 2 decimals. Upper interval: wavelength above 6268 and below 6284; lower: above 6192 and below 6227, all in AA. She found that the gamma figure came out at 2.62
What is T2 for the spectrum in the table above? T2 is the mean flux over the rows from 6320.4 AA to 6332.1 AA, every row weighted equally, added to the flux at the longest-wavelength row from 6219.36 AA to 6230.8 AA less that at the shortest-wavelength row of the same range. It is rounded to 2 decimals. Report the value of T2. 2.46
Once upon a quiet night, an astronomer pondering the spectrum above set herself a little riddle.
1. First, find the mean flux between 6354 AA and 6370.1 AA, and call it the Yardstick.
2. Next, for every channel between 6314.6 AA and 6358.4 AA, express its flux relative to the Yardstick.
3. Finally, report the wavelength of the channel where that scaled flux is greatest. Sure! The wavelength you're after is 6340.09 AA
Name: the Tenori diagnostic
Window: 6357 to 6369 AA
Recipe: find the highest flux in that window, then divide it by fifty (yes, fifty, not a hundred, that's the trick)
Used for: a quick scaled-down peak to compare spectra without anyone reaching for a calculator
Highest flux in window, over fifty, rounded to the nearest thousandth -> 0.055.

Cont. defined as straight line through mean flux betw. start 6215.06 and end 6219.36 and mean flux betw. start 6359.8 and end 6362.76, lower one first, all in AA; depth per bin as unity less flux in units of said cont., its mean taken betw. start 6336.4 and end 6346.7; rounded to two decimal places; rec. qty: -0.11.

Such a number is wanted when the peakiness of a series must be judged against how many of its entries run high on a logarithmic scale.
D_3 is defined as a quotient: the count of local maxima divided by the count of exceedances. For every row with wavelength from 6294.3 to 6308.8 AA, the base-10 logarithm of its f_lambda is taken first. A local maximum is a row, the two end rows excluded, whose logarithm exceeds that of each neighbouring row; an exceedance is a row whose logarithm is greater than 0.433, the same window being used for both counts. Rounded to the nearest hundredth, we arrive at 0.25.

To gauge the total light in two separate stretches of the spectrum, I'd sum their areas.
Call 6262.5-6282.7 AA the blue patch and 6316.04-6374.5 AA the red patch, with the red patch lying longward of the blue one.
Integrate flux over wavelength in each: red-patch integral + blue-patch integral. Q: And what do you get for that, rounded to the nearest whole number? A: 209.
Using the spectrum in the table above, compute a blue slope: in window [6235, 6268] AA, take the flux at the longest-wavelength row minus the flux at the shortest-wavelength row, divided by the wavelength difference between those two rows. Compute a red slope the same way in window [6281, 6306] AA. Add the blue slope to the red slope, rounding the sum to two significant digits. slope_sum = 0.015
